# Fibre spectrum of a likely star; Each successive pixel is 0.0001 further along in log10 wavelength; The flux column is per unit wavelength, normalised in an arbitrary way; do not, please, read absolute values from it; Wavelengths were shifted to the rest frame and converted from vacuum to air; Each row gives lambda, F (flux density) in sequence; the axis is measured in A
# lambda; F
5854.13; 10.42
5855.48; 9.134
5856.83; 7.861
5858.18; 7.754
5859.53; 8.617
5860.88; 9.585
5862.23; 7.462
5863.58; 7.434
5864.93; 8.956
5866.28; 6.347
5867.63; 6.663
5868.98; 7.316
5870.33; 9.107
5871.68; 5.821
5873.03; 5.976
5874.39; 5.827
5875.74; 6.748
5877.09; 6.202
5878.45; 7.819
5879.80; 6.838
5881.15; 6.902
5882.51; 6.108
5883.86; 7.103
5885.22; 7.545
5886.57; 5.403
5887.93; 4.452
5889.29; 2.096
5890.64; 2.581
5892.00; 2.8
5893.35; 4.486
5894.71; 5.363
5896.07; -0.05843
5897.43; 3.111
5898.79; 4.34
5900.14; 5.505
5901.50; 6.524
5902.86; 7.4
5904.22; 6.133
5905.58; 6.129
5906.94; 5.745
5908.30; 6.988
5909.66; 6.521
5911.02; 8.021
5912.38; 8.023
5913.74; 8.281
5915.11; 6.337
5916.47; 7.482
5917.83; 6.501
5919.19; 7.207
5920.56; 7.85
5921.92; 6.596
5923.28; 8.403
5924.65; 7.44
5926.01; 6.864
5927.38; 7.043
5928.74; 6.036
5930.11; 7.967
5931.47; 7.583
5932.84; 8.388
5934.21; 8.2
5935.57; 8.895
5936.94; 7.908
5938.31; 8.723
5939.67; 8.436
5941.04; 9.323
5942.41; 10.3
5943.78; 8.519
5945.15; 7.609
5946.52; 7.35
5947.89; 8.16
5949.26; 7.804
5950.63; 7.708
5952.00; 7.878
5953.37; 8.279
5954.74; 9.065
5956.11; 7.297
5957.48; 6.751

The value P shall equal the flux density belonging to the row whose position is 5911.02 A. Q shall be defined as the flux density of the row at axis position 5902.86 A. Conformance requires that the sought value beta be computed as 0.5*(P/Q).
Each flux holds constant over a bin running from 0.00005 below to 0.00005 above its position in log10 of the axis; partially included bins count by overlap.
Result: 0.54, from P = 8.021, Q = 7.4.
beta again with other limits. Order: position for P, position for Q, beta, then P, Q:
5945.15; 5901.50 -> 0.58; 7.609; 6.524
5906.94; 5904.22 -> 0.47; 5.745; 6.133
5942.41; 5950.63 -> 0.67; 10.3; 7.708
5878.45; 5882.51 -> 0.64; 7.819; 6.108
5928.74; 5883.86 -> 0.42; 6.036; 7.103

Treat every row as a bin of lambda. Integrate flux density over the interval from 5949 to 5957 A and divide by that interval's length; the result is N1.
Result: 8.0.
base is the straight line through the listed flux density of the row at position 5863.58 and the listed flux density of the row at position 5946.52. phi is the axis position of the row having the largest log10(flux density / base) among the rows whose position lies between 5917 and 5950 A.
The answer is 5942.41 A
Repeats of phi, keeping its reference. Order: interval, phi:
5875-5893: 5878.45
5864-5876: 5870.33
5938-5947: 5942.41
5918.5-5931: 5923.28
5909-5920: 5913.74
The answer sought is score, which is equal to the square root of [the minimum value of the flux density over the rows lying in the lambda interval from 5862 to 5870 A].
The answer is 2.52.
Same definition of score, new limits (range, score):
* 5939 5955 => 2.71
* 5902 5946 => 2.40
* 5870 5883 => 2.41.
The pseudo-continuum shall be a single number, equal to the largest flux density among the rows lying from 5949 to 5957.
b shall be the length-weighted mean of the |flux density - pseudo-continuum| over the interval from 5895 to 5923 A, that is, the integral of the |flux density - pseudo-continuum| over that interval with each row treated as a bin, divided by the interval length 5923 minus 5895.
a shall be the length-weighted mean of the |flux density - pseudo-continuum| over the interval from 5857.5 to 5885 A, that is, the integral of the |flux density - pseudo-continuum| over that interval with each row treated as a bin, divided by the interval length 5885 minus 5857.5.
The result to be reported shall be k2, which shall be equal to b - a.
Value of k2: 1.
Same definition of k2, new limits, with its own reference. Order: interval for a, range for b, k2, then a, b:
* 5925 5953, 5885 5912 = 3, 1.2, 4.0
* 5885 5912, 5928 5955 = -3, 4.0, 1.0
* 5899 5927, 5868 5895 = 1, 2.1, 3.2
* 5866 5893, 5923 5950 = -2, 3.1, 1.2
